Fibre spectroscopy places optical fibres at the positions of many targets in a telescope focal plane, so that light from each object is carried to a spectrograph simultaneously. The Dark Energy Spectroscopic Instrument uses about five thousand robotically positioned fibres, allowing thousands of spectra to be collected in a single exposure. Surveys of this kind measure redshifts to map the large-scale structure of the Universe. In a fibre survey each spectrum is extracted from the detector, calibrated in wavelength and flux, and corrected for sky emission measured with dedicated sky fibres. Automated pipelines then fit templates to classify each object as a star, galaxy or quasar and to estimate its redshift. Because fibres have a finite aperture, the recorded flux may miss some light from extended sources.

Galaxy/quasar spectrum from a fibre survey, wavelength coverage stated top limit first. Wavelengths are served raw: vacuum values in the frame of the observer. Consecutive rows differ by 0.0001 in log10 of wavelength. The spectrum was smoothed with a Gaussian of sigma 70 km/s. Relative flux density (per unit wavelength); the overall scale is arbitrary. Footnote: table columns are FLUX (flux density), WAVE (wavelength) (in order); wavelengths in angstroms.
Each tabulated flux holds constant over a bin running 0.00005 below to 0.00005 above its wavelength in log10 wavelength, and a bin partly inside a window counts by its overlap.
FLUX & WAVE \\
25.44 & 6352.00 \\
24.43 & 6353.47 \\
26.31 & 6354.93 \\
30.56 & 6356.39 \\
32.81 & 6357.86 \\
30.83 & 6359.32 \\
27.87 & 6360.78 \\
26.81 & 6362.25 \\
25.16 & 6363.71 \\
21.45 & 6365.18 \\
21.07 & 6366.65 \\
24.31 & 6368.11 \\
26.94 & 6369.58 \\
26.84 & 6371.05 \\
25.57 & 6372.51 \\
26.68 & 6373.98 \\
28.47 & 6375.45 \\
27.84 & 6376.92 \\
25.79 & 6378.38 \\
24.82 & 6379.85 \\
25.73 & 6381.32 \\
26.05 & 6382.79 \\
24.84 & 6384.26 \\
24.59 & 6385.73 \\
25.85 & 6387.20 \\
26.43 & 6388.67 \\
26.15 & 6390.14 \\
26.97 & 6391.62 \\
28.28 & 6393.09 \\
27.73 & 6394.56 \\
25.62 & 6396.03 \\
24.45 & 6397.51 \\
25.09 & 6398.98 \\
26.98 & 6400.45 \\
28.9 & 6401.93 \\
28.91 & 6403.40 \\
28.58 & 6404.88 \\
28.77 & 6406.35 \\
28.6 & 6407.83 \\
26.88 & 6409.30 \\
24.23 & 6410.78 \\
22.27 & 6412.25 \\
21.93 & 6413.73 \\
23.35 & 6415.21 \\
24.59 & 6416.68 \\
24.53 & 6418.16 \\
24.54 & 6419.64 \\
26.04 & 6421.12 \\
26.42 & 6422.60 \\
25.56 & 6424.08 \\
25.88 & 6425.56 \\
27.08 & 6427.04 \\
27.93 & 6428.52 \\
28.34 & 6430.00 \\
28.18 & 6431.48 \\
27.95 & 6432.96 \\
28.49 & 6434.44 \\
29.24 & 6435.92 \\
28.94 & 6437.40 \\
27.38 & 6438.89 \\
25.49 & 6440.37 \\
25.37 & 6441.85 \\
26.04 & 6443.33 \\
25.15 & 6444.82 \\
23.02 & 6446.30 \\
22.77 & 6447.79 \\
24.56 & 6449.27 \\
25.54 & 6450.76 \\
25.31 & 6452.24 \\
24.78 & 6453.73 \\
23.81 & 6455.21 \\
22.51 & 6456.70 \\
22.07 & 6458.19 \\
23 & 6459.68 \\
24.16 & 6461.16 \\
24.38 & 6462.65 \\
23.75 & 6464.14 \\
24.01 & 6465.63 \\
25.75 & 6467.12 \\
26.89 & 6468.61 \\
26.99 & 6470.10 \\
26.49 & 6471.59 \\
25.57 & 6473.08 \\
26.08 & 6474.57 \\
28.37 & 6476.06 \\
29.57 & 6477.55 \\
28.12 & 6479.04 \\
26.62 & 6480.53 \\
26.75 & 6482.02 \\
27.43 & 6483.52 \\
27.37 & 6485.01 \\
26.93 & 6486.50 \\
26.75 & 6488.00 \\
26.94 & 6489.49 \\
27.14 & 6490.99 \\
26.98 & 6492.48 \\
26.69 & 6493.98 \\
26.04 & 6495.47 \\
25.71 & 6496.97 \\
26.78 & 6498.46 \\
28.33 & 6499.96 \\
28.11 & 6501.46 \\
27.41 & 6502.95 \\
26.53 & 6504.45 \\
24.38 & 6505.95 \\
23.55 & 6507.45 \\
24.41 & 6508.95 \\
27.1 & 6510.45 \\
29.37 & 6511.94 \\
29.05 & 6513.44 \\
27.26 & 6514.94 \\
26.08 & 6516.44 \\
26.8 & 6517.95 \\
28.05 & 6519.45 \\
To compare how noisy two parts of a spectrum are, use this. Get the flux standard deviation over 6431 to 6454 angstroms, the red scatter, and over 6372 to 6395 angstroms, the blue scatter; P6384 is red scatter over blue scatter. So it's 1.6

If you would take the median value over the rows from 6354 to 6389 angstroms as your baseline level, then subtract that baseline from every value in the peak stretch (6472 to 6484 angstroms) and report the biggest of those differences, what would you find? 3.4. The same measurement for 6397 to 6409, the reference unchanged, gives 2.7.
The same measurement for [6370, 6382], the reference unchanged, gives 2.3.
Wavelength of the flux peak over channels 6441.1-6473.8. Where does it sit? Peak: 6470.10 angstroms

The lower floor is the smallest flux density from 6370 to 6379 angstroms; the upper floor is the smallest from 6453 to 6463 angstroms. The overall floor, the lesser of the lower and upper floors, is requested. 22.1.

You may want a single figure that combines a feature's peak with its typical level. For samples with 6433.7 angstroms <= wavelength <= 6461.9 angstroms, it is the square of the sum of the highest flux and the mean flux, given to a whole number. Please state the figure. 2957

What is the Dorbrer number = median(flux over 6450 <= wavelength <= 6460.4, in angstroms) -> 23.8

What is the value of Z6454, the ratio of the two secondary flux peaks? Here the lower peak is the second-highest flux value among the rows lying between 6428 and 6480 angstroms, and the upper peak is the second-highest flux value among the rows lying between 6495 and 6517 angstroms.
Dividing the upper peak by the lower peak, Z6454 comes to 0.99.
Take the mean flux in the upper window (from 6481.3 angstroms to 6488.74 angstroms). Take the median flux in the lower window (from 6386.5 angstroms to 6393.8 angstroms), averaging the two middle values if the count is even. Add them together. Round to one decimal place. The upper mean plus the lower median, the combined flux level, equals 53.5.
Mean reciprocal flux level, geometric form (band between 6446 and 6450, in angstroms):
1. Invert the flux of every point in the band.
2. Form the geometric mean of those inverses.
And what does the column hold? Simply 0.043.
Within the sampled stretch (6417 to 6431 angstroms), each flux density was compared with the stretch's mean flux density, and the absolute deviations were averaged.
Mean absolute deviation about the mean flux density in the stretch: 1.1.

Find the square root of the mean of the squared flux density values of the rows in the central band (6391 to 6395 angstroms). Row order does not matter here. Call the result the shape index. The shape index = 27.7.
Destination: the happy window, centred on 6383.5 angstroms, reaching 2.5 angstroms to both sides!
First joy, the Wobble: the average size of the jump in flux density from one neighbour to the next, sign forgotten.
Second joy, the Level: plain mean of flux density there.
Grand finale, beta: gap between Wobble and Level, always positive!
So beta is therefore 24.7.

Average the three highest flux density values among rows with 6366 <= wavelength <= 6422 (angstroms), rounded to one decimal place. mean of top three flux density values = 28.9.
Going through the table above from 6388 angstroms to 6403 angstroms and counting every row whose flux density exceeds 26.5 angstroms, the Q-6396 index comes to 5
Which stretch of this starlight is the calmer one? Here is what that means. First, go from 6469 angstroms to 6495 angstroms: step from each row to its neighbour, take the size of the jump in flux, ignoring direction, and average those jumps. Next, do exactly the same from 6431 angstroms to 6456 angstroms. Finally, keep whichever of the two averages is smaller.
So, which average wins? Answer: 0.669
